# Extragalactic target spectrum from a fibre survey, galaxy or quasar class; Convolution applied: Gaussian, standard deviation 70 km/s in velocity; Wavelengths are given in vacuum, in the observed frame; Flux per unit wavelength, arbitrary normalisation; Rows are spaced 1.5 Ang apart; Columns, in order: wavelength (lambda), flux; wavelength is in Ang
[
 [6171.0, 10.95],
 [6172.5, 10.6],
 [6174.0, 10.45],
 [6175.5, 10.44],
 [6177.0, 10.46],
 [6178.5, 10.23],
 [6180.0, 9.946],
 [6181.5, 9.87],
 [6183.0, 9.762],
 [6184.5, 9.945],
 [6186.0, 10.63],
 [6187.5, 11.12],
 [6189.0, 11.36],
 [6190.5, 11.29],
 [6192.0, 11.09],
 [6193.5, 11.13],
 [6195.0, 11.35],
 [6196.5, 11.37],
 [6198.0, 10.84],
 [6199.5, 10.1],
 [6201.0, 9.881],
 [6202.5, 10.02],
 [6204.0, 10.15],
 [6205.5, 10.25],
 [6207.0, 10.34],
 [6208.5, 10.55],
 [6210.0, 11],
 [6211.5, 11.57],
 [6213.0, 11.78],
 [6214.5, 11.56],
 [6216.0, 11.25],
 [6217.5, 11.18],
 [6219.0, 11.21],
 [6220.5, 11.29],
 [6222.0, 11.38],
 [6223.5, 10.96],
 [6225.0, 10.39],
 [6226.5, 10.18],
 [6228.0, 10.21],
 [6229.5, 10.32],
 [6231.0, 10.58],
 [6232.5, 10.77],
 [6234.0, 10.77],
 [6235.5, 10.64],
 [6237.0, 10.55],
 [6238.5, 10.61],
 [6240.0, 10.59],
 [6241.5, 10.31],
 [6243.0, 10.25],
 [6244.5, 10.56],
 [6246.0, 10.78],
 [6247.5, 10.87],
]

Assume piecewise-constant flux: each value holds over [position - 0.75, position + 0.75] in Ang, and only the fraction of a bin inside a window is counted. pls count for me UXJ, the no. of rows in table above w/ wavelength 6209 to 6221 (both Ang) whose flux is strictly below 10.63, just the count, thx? 0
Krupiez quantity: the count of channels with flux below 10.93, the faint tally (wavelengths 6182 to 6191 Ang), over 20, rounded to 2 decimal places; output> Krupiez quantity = 0.15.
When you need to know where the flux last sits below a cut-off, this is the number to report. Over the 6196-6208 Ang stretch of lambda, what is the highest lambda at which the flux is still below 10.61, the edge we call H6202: 6207.0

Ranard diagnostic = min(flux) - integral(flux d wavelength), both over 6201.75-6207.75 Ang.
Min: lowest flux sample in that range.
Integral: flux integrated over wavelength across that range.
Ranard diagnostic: -51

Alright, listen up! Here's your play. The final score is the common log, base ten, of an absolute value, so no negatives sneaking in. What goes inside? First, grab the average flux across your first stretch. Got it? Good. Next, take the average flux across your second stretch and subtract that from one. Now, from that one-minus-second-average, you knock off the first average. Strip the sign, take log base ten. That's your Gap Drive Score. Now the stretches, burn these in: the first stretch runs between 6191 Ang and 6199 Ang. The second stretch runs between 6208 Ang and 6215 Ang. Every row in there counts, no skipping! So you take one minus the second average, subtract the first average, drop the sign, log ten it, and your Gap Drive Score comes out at 1.331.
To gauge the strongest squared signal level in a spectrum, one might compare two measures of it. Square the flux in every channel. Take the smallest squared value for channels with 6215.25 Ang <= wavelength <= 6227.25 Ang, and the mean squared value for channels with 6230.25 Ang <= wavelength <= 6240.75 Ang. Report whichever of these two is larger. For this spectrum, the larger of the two 113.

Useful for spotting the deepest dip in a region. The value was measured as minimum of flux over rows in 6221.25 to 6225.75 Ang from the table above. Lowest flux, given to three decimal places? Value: 10.390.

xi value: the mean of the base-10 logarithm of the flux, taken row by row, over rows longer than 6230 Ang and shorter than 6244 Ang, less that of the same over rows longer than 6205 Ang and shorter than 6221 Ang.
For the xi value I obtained -0.02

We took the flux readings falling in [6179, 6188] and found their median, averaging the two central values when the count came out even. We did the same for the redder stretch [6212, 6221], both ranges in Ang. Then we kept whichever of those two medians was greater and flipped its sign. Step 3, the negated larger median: -11.3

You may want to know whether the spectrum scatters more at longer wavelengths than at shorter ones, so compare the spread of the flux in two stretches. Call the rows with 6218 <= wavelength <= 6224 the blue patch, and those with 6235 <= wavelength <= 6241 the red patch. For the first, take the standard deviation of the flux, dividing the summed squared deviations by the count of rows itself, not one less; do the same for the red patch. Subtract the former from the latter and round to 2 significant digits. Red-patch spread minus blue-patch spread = -0.12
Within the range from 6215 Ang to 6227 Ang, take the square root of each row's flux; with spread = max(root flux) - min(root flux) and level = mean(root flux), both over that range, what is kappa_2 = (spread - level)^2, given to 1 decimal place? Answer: 9.8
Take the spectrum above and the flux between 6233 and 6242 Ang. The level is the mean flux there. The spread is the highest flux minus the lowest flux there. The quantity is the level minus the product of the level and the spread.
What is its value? 5.7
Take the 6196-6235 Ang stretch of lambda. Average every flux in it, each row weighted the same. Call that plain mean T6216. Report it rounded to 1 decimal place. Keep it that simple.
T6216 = 10.8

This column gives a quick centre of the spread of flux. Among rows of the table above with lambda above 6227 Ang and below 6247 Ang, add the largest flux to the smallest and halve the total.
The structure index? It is 10.5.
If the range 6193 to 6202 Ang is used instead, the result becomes 10.6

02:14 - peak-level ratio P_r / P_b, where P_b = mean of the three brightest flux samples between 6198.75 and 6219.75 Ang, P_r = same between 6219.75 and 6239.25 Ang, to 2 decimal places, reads 0.96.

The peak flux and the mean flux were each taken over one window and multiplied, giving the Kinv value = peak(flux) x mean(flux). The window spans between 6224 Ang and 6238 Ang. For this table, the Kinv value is 113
